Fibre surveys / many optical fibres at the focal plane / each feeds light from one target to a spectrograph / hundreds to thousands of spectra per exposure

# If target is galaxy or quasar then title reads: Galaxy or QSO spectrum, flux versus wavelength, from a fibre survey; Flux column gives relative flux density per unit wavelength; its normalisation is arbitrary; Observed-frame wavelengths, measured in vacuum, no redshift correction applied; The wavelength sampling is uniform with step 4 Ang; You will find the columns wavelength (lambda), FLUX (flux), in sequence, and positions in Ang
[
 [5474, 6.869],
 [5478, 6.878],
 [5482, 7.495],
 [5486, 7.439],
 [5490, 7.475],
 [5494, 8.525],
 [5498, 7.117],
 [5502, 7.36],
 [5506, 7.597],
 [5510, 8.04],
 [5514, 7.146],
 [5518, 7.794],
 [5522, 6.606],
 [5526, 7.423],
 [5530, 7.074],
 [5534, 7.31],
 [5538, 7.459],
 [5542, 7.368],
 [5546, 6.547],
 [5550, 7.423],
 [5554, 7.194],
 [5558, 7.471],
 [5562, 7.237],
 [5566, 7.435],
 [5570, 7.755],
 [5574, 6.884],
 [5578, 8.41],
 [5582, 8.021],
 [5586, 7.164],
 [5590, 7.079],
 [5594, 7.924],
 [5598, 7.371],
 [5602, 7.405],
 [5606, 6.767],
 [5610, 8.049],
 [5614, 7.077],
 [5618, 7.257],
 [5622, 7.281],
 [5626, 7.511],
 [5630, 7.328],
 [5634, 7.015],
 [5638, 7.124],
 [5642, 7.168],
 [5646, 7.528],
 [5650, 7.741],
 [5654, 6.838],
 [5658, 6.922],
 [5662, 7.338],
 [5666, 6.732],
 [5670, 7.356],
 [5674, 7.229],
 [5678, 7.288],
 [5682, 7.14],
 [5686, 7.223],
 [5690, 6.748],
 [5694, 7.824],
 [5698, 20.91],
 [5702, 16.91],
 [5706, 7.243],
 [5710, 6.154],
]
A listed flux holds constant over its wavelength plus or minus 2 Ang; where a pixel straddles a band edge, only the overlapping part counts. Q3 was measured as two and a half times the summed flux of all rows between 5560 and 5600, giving 188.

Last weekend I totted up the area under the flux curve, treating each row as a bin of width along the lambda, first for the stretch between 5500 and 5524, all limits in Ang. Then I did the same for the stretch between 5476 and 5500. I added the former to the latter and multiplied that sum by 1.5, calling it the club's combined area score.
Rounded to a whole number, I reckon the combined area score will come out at 537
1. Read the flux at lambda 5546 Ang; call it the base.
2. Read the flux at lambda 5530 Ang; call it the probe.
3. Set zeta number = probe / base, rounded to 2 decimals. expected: 1.08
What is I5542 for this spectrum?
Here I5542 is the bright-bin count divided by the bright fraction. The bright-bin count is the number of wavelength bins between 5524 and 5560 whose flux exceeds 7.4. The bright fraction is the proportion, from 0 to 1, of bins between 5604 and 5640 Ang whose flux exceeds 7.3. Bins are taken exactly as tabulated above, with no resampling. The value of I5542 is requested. 12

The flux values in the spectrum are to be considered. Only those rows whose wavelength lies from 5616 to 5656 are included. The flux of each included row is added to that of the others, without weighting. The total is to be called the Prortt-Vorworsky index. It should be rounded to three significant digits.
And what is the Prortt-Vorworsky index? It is 72.8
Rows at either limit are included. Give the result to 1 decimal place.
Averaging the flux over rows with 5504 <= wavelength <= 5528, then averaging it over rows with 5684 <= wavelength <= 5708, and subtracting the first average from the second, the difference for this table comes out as 3.7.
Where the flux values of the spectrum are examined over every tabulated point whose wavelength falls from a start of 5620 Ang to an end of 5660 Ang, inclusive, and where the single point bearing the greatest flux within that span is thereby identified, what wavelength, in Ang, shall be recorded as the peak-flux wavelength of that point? 5650 Ang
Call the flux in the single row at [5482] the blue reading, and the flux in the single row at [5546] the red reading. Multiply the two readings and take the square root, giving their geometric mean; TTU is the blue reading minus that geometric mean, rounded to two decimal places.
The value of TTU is 0.49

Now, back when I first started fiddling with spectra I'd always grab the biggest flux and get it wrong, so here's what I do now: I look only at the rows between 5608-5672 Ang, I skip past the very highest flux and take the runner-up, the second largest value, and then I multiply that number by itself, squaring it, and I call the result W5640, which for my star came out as 60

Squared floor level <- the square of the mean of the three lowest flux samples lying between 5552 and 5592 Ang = 49.6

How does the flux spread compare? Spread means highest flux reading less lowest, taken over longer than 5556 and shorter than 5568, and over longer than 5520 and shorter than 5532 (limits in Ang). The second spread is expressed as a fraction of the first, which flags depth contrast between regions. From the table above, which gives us 3.5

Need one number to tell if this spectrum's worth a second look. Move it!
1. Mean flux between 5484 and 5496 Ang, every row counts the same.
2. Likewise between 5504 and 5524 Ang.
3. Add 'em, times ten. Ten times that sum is 152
